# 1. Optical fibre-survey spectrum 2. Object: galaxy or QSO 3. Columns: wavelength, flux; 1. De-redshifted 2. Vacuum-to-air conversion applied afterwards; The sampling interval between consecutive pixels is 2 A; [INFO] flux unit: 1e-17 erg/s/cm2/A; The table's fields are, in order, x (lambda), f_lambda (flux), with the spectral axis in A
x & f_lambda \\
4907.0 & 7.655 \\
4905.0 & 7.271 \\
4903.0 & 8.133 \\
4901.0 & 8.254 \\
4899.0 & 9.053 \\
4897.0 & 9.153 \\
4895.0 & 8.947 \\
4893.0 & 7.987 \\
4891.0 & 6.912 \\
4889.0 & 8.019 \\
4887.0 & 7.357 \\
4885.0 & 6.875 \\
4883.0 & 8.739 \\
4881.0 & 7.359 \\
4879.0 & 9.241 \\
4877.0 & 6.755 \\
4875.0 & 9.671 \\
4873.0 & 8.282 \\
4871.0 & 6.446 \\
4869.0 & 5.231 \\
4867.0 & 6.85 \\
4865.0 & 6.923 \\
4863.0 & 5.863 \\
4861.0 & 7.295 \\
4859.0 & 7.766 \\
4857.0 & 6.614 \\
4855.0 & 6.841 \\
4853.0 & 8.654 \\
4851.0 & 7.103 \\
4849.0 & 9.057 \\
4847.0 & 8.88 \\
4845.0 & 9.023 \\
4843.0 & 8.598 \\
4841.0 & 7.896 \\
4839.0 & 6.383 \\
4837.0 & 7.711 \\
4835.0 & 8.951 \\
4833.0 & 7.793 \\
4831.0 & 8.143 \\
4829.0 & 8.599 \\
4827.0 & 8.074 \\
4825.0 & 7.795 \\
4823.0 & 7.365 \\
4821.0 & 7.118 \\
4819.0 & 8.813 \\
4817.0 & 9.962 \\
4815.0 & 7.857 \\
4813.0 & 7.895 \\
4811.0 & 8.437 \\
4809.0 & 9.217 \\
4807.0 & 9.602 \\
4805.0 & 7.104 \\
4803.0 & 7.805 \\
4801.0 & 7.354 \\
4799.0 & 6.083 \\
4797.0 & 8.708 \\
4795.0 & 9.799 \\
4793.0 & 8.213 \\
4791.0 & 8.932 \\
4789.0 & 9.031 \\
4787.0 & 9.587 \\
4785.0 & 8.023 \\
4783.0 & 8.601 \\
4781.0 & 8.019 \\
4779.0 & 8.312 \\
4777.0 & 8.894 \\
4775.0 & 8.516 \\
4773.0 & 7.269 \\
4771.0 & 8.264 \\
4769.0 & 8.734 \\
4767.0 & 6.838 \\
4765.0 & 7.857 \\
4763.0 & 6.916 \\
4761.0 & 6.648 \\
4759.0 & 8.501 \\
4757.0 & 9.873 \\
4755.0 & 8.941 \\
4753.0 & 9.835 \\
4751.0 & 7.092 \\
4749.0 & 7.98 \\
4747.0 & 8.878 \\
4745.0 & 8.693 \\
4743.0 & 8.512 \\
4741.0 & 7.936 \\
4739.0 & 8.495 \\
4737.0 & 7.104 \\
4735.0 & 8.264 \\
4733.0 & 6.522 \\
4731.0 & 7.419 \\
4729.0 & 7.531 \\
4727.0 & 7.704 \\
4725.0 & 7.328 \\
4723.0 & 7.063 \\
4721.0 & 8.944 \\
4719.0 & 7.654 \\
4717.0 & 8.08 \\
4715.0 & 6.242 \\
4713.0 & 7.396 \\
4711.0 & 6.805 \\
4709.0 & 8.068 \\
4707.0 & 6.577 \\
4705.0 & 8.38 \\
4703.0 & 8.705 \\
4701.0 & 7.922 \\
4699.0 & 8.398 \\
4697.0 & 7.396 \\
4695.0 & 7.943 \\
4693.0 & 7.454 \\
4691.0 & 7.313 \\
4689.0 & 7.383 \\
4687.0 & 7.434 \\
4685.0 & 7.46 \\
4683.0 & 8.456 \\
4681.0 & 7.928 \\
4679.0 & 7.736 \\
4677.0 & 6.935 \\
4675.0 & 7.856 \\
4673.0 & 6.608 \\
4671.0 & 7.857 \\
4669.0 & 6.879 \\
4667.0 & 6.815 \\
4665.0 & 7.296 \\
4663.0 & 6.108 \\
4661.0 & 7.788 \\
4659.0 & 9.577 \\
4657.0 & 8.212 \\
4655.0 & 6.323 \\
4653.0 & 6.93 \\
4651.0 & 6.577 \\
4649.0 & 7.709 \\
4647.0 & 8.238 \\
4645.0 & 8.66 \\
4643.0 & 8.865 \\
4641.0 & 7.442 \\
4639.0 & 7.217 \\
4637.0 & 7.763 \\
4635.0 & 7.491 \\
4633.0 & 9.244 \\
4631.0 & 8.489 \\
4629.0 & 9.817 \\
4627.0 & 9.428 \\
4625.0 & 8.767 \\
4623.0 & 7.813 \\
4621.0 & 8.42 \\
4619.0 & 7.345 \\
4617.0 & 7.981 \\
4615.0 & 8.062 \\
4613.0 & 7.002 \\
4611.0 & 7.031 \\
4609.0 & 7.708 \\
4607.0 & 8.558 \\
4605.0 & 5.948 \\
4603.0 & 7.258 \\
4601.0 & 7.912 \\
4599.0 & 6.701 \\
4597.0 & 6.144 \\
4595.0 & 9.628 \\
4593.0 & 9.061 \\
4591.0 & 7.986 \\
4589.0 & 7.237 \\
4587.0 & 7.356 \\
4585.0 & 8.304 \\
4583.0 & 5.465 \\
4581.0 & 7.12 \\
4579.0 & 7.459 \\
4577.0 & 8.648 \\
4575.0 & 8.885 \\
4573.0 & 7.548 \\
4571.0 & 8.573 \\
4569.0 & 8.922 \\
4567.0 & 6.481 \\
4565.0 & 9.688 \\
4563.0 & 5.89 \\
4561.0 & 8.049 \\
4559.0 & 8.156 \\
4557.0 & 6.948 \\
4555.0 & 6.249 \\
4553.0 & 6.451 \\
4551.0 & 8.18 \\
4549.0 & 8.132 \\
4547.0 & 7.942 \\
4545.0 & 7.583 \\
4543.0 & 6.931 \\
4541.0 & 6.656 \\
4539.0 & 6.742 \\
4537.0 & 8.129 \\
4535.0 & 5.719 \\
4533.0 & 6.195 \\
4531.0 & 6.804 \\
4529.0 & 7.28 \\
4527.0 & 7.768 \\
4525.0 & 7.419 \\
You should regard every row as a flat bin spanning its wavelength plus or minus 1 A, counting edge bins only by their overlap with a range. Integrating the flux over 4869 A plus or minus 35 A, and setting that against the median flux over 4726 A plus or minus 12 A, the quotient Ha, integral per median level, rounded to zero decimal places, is 73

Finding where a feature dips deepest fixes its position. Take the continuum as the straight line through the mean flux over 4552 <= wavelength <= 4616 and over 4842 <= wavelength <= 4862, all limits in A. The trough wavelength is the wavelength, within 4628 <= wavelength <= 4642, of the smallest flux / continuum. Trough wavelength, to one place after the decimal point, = 4639.0 A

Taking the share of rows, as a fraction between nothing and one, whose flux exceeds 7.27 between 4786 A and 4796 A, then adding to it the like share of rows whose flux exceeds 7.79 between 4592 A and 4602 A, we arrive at 1.6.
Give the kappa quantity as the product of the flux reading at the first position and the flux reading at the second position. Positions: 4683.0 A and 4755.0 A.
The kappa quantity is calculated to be 76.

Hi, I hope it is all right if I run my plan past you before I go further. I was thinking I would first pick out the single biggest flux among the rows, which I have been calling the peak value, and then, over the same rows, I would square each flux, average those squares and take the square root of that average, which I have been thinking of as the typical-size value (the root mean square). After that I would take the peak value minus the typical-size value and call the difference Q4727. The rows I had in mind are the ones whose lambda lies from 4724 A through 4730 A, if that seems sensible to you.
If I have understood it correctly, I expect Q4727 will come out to 0.18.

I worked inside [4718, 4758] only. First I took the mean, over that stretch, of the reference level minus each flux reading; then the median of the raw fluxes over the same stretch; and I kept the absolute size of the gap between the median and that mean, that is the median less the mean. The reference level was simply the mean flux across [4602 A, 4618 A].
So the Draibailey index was 8.6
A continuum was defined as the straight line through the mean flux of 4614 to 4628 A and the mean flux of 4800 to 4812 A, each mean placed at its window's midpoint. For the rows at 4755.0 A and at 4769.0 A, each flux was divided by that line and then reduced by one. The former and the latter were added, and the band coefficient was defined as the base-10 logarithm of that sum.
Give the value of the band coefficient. -0.85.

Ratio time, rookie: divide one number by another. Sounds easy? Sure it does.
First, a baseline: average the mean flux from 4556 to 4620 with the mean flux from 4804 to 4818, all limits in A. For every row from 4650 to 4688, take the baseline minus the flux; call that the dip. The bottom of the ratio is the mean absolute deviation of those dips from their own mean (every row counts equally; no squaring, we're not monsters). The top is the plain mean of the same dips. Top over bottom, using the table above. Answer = 1.1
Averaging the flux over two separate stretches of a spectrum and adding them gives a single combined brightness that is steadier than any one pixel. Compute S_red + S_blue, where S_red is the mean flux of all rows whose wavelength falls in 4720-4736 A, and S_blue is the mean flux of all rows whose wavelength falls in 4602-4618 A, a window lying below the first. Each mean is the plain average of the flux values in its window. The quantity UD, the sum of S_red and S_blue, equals 15.0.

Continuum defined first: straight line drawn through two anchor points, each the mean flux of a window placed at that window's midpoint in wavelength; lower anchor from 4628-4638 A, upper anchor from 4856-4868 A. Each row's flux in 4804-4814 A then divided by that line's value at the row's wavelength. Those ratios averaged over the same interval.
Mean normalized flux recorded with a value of 1.16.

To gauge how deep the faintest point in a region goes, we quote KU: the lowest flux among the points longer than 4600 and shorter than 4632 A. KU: 5.948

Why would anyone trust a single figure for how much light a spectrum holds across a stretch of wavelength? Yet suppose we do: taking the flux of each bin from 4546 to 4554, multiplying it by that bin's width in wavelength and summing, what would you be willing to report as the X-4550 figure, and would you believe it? 61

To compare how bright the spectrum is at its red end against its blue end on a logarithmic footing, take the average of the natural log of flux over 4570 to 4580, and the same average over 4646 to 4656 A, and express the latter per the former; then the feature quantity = 0.93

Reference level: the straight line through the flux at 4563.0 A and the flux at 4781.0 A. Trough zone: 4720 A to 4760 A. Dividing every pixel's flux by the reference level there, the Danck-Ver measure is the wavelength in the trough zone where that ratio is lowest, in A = 4733.0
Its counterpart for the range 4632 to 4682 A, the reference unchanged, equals 4663.0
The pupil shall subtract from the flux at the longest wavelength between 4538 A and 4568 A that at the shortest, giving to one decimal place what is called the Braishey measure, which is -0.3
